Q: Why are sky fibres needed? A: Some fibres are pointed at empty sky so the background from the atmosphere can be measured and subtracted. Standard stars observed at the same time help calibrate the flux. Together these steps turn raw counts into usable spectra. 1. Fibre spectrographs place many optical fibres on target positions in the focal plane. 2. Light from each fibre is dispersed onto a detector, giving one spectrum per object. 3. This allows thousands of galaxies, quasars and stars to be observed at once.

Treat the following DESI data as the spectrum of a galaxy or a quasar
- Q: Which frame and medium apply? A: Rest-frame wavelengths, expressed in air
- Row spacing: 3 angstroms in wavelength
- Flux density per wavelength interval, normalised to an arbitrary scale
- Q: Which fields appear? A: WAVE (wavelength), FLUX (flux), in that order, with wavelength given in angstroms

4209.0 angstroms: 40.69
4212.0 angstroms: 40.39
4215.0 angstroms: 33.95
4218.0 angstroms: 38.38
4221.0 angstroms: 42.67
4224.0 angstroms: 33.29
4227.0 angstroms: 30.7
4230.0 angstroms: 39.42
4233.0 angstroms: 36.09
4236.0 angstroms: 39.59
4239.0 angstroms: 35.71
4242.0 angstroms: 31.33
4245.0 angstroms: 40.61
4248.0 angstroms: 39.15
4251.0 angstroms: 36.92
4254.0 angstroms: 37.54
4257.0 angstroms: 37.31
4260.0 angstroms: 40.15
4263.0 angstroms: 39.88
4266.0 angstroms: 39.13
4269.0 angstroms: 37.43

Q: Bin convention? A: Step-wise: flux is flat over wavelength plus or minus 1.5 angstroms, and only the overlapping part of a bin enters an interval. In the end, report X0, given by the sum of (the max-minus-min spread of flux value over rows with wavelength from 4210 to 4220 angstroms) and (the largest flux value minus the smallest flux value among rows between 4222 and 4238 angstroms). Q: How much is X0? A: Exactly 15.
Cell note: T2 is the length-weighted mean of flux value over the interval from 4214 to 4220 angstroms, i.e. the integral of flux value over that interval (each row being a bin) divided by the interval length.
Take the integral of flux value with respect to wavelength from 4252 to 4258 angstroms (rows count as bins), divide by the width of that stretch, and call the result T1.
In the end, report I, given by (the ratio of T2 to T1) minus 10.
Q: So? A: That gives -9.01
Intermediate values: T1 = 37.4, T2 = 36.9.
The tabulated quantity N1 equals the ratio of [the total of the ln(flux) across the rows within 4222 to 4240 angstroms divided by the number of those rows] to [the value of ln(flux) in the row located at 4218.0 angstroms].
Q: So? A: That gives 0.98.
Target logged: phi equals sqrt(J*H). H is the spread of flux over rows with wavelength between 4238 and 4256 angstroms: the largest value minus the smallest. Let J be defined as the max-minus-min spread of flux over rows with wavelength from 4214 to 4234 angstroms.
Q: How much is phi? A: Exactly 11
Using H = 9.3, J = 12.0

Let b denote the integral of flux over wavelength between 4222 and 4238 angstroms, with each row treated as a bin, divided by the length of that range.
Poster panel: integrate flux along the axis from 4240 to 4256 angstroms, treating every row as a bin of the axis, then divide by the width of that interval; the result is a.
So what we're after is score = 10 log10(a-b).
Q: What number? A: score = 0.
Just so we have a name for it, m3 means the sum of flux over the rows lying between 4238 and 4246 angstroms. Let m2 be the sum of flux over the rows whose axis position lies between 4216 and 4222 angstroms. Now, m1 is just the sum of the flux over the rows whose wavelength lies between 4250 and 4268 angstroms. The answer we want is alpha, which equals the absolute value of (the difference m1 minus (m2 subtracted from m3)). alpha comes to 204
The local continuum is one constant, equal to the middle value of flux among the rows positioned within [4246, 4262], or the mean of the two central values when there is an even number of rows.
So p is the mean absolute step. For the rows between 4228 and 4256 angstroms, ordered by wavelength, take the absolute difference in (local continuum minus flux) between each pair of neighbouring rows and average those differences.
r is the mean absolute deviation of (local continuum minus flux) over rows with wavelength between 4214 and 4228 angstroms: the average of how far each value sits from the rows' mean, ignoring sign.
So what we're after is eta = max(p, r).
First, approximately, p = 3.6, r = 3.8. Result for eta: 3.8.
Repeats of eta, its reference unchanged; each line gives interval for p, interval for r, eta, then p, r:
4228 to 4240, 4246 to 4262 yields 3.6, 3.6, 1.1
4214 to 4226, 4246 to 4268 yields 6.0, 6.0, 1.1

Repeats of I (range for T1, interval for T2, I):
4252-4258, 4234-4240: -8.99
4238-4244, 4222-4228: -9.03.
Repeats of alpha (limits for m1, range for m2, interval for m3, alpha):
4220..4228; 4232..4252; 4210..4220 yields 253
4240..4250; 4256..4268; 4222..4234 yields 128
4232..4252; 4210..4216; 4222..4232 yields 230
